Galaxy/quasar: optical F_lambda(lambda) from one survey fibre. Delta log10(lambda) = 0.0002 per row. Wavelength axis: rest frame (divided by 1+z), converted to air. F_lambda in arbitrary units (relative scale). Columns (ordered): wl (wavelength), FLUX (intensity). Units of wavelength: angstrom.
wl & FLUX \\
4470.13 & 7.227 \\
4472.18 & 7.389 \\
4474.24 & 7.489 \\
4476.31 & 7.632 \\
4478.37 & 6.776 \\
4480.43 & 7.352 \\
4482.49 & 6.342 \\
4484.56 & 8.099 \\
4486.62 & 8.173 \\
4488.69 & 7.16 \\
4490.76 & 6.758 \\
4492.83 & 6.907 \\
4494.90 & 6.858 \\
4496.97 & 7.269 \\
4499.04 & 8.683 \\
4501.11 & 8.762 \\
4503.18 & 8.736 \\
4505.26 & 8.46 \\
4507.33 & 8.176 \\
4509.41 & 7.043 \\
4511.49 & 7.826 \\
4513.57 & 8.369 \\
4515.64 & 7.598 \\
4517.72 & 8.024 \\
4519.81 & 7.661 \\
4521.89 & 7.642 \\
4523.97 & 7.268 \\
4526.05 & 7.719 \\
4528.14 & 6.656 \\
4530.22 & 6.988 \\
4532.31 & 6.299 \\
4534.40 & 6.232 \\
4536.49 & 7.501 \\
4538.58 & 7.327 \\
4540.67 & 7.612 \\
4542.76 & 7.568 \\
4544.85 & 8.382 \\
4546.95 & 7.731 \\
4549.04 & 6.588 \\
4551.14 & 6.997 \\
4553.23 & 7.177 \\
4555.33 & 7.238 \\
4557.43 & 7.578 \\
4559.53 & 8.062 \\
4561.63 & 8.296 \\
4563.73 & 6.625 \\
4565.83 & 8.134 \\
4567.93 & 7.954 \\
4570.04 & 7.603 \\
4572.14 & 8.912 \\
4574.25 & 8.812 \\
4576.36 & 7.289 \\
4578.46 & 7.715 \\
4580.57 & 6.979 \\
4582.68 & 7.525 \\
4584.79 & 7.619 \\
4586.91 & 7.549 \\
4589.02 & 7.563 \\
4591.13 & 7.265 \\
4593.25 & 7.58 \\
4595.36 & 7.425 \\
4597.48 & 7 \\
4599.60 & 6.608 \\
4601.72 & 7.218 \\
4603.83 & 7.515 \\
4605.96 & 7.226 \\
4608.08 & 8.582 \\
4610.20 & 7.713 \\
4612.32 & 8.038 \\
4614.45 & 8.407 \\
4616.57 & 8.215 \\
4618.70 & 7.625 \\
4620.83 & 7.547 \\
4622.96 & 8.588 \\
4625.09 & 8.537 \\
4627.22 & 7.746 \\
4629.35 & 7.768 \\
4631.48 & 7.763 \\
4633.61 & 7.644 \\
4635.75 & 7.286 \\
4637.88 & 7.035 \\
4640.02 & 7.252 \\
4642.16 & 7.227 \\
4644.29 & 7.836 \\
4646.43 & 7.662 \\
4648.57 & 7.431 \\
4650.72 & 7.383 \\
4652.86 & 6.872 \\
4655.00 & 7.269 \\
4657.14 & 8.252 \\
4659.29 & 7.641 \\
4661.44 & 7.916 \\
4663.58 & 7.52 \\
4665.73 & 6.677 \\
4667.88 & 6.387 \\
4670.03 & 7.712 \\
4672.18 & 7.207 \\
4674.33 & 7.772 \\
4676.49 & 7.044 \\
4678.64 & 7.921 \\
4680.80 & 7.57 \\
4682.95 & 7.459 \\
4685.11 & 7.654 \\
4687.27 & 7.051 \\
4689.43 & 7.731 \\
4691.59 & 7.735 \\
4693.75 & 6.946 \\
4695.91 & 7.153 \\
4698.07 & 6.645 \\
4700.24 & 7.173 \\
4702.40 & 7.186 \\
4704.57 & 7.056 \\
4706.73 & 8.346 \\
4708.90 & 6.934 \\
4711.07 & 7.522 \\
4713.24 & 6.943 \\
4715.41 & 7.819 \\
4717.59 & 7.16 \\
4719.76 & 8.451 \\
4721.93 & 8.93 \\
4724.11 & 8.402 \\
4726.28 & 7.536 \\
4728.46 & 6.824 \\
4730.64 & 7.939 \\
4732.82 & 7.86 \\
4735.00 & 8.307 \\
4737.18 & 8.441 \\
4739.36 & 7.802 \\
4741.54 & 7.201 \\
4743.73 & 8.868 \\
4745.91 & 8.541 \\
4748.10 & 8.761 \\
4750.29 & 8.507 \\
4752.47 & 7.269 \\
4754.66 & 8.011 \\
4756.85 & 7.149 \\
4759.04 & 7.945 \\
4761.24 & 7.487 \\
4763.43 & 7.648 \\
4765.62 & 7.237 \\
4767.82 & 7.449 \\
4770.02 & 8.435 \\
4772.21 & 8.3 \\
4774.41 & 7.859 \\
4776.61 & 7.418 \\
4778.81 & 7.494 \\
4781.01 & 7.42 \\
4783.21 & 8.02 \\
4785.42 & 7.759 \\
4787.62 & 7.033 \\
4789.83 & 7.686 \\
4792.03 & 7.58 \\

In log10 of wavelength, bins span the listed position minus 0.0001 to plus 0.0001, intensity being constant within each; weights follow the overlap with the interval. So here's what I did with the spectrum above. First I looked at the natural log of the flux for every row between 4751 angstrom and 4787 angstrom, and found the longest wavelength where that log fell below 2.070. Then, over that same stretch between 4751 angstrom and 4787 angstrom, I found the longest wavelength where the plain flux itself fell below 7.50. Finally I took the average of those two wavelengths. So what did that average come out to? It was 4783.2 angstrom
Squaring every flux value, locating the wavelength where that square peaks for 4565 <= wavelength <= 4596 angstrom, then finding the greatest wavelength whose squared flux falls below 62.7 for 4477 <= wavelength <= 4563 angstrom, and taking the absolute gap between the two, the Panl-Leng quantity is 14.7 angstrom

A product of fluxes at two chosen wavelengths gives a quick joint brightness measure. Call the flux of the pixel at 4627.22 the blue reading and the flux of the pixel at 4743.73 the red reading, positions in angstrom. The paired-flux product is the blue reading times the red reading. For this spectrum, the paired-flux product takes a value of 69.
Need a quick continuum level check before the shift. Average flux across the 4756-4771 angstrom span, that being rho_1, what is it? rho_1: 7.62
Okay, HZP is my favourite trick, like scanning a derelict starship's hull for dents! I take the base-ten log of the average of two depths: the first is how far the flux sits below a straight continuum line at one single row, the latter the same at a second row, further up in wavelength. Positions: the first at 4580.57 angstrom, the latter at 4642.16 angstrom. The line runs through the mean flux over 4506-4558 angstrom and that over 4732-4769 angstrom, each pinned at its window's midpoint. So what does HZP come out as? -0.31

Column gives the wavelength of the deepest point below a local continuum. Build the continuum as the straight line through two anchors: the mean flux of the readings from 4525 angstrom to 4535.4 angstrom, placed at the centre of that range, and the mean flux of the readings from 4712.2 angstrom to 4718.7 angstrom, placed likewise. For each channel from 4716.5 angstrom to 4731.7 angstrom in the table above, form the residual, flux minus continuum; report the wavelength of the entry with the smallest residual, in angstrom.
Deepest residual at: 4728.46 angstrom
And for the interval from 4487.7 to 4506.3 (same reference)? 4490.76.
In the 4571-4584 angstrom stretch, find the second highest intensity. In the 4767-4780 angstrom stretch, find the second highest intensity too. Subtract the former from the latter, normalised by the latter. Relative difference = -0.062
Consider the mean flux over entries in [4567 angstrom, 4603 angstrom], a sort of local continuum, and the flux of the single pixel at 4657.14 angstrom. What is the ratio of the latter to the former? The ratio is 1.09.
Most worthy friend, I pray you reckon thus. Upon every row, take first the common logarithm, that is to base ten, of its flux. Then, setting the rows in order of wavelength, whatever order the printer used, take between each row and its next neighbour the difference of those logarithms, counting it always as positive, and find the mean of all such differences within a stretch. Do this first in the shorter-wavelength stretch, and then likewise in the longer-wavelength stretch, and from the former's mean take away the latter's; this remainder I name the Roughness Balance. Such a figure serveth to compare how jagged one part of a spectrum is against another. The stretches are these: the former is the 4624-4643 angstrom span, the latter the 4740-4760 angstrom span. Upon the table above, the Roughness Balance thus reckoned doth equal -0.029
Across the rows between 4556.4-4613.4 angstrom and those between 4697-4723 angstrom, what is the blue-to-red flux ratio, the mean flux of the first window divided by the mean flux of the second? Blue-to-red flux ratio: 1.02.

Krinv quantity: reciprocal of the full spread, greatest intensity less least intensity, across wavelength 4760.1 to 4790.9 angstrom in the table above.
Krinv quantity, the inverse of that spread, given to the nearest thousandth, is 0.713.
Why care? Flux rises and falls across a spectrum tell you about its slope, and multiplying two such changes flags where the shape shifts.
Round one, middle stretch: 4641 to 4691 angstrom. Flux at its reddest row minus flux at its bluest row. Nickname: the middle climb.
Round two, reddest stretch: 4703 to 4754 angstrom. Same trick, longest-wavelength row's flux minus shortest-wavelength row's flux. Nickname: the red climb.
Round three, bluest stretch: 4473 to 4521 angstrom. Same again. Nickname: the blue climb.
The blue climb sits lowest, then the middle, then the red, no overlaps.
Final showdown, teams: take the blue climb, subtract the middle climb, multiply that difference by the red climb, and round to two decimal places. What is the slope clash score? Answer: -0.07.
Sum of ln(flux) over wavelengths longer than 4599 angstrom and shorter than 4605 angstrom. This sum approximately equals 5.88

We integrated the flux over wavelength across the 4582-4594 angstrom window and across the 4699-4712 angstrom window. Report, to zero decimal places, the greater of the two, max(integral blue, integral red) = 96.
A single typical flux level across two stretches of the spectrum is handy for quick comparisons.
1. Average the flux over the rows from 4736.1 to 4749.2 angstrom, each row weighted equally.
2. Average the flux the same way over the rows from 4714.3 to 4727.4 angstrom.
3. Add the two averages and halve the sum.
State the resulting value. 8.16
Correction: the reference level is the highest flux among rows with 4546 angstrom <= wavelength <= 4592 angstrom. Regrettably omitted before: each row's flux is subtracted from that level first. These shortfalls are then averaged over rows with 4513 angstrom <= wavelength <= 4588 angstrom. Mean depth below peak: 1.38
